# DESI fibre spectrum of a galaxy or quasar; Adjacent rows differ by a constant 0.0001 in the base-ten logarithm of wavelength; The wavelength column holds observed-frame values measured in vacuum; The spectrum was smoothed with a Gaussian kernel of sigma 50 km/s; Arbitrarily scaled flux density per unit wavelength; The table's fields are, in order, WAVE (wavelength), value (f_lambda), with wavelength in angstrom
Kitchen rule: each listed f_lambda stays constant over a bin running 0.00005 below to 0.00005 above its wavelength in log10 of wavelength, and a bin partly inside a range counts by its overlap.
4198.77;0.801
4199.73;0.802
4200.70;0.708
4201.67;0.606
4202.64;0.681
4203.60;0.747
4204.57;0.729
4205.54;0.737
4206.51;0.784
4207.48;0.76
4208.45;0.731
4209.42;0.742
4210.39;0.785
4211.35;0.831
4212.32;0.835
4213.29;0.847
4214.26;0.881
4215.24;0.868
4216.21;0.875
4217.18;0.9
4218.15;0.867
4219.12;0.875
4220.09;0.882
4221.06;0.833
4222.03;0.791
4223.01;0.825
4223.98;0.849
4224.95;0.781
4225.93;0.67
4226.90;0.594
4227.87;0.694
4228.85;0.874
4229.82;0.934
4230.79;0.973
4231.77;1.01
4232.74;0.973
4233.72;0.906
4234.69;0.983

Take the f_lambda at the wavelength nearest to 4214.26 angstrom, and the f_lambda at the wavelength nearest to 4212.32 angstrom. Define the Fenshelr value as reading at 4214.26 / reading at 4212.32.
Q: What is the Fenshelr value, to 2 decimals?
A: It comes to 1.06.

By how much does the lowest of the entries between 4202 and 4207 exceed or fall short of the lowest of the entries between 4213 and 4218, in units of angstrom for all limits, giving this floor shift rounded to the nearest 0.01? -0.17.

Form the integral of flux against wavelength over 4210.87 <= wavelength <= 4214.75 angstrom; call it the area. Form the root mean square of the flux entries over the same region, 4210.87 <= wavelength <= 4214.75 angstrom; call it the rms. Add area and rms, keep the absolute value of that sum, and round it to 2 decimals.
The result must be 4.14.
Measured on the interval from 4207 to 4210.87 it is 3.68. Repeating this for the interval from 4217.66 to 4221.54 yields 4.22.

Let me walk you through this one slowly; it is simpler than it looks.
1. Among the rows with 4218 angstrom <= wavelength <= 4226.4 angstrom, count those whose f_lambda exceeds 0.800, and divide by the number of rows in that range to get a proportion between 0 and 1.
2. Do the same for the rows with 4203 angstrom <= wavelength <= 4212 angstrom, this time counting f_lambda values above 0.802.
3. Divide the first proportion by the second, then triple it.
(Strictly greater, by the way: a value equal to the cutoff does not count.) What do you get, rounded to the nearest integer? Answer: 18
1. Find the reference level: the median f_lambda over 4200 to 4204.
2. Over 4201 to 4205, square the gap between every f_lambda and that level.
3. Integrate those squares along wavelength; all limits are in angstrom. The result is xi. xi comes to 0.012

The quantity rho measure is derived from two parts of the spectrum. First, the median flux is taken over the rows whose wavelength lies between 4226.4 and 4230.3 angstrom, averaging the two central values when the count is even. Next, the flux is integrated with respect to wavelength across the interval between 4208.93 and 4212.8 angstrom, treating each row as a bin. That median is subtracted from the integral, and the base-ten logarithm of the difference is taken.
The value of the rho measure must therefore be 0.364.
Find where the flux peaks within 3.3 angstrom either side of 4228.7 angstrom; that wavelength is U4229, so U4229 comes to 4231.77 angstrom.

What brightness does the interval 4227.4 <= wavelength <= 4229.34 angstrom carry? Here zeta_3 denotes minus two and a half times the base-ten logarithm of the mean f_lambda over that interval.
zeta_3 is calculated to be 0.26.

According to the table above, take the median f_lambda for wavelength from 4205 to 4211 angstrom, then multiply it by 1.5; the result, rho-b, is 1.13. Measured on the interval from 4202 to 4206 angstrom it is 1.10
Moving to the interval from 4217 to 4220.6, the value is 1.32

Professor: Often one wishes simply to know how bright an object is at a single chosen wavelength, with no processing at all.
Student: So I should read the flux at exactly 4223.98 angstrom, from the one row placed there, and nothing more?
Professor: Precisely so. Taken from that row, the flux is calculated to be 0.849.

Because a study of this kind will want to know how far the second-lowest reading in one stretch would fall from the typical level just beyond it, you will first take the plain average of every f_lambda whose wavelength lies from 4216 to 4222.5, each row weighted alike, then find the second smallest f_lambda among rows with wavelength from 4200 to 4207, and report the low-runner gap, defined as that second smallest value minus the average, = -0.18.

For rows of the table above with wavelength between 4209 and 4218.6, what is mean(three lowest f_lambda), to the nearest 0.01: 0.79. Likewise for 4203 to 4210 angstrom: 0.73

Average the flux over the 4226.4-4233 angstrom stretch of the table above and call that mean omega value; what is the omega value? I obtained 0.86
